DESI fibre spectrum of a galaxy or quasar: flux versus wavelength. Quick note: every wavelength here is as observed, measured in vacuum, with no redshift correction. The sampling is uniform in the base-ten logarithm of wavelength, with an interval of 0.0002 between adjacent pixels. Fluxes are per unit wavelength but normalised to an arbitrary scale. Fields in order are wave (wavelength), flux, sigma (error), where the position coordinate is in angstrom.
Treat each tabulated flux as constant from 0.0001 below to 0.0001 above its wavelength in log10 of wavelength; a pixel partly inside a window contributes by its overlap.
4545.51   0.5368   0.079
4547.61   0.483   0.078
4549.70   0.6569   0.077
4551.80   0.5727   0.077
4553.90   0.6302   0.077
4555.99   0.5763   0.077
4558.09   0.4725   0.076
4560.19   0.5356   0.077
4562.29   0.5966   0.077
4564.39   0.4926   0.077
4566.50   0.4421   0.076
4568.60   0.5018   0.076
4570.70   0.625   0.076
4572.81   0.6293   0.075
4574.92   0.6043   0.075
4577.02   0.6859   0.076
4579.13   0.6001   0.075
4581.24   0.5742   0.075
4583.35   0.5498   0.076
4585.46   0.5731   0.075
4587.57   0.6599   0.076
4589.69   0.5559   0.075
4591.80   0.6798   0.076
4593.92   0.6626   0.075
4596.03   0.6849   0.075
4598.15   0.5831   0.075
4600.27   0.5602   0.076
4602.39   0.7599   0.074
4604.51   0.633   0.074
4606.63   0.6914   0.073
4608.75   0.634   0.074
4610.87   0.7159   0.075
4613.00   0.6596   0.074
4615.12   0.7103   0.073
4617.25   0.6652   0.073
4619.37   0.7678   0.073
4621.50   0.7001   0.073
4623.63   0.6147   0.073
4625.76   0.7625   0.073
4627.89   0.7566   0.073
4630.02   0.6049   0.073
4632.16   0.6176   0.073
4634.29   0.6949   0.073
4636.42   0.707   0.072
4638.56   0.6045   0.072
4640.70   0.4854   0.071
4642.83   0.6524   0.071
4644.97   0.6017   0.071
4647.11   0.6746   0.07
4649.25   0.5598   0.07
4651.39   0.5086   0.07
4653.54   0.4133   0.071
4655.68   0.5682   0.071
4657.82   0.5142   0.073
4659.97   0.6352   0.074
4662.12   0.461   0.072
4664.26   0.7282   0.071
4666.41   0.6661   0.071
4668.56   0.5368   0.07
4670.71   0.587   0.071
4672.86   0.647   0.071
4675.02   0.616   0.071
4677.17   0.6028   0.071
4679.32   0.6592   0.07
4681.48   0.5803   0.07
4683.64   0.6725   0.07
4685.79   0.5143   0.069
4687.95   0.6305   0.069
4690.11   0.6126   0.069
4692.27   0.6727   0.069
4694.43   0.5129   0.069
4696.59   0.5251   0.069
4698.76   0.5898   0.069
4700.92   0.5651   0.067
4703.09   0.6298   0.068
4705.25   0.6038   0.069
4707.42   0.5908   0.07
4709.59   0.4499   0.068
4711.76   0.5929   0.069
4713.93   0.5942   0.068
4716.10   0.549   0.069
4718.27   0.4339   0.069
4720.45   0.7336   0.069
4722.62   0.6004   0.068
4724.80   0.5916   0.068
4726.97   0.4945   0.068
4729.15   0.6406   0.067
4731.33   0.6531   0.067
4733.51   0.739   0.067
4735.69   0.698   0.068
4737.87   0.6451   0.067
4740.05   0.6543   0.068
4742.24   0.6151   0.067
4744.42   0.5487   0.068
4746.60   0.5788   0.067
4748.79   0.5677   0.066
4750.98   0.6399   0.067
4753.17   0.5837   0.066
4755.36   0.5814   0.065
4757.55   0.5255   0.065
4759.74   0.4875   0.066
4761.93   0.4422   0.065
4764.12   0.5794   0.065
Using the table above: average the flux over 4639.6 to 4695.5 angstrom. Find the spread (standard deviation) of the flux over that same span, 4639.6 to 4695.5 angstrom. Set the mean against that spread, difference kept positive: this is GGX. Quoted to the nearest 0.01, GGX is 0.51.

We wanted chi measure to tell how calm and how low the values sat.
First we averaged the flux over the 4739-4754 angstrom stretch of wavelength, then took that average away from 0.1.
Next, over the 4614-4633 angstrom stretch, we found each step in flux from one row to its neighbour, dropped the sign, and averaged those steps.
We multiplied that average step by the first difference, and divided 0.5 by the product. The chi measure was -13.0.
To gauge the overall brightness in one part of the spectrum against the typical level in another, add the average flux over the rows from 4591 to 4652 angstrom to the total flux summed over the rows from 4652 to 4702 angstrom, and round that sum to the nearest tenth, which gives 14.2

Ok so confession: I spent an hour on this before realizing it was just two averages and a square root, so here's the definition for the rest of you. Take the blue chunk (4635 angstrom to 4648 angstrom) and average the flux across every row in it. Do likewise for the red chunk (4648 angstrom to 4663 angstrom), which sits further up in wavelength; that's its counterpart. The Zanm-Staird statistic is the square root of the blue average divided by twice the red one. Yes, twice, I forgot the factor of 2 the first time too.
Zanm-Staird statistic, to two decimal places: 0.77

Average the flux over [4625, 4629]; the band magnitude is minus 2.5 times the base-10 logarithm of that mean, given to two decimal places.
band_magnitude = 0.30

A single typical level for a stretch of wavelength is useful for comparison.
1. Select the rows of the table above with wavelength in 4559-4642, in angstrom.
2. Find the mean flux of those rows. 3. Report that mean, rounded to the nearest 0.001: 0.630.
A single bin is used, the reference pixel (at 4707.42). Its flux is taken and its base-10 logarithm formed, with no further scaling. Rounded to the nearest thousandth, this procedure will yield -0.229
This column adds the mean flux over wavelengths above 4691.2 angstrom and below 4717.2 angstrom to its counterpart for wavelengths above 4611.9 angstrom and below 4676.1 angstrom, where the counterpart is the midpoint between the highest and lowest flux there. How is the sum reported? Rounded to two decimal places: 1.16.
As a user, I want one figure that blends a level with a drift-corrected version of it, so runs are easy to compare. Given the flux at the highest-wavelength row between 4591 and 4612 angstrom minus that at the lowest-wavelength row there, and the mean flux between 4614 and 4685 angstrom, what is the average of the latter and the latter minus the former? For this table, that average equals 0.605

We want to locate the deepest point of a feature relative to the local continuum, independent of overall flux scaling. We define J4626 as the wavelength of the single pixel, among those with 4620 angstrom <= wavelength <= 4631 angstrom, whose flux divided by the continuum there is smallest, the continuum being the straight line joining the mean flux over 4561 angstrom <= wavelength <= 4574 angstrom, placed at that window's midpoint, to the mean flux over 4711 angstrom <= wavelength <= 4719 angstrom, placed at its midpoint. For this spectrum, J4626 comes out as 4630.02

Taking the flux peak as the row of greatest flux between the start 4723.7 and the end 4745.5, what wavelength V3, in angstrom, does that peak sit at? 4733.51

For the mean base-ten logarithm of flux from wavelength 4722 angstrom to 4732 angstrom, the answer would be -0.23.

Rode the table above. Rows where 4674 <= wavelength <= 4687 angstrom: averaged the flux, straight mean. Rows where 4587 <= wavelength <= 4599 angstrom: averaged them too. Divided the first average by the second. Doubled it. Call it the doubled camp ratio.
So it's 1.91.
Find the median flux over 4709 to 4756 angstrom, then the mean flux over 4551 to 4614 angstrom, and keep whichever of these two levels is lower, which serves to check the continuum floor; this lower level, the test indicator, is 0.594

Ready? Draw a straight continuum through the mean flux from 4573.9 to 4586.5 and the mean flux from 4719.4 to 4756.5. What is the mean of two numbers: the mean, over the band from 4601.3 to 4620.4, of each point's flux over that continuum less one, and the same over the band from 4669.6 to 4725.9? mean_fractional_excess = 0.055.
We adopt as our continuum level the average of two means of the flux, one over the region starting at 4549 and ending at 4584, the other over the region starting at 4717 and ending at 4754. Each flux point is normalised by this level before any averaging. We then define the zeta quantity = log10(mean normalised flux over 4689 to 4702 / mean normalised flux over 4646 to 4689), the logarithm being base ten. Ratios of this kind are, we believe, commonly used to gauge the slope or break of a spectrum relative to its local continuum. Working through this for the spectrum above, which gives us -0.007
